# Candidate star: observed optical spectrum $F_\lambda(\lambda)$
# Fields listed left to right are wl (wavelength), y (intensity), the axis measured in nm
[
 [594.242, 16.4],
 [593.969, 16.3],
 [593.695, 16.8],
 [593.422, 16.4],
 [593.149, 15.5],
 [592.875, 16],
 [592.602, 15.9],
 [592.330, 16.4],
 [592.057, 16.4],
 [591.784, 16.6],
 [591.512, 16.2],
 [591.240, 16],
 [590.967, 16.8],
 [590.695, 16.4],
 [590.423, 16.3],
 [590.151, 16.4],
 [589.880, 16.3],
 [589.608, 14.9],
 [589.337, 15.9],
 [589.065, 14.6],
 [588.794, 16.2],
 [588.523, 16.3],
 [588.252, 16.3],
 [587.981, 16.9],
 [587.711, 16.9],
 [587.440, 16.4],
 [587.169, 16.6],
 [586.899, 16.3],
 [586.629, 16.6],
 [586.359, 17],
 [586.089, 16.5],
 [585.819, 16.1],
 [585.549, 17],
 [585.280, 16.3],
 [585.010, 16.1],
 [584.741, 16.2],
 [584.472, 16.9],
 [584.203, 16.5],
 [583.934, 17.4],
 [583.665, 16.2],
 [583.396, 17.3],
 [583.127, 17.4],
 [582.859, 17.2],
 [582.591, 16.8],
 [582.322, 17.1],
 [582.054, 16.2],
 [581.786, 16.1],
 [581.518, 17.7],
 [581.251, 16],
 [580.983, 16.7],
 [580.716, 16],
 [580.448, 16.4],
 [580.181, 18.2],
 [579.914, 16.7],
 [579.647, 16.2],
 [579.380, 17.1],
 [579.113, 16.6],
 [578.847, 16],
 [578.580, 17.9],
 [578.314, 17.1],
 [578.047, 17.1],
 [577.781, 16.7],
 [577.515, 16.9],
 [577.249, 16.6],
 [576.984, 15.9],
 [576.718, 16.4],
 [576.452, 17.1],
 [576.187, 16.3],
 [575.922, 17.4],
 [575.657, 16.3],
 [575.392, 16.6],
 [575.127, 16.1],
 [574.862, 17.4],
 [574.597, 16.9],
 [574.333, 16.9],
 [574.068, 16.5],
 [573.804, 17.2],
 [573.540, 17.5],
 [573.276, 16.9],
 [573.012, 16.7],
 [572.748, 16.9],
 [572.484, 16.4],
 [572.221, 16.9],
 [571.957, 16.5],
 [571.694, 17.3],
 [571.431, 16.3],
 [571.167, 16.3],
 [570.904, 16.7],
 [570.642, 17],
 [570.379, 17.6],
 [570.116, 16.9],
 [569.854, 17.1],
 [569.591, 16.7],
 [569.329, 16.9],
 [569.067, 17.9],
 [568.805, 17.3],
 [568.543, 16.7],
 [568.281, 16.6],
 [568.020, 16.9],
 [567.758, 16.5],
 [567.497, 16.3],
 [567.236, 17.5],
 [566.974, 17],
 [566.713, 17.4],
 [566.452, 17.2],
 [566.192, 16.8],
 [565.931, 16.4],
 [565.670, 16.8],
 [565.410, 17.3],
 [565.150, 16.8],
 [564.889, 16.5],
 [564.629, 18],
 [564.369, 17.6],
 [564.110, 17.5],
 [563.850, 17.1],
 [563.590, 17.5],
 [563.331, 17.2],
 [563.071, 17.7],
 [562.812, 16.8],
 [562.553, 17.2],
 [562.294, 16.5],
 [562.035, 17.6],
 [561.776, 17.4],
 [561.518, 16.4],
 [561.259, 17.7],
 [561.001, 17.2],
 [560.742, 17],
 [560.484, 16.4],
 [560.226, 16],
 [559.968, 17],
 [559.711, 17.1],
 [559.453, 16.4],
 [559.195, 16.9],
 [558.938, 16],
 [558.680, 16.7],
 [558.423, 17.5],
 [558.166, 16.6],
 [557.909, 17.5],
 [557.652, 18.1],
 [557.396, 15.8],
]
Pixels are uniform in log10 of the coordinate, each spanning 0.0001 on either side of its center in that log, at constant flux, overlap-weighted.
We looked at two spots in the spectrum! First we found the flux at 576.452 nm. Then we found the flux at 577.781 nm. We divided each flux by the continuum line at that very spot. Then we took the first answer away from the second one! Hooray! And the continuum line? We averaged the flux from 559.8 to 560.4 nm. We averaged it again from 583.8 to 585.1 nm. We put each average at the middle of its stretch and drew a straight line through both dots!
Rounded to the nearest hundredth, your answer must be -0.02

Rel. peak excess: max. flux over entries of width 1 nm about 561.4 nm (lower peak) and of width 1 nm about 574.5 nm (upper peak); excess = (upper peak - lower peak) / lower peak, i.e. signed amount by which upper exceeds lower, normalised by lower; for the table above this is -0.017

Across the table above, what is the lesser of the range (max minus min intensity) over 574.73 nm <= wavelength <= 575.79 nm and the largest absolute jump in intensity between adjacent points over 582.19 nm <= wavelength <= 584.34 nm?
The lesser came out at 1.2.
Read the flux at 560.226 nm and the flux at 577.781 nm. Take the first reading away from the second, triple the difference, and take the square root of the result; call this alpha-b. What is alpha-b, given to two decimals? 1.45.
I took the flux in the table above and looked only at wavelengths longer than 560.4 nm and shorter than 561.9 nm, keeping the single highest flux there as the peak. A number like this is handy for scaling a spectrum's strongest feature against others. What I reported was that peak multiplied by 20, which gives 354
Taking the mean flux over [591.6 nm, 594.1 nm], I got 16.3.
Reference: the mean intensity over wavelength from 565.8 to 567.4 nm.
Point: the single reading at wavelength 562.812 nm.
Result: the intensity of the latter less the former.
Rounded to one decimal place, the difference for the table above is -0.2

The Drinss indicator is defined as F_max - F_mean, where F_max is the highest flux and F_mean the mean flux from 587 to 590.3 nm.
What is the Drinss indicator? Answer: 0.76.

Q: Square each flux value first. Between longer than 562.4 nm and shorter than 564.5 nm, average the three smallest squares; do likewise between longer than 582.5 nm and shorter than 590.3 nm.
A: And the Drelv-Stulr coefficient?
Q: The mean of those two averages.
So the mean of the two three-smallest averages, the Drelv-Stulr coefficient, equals 260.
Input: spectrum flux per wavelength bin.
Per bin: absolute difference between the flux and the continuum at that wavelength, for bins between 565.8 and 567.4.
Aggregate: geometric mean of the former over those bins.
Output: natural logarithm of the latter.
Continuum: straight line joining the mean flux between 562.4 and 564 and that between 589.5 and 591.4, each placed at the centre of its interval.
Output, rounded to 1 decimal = -1.4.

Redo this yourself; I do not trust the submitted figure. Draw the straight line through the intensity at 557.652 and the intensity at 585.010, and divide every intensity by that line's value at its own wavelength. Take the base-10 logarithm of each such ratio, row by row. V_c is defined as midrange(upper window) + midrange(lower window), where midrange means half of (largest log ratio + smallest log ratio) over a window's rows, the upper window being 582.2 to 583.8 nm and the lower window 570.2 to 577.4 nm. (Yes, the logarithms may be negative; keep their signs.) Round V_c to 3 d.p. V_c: 0.013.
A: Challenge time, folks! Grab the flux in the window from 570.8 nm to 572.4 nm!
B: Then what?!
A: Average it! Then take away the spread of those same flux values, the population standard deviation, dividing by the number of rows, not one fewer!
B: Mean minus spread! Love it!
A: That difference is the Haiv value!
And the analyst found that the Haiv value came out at 16.3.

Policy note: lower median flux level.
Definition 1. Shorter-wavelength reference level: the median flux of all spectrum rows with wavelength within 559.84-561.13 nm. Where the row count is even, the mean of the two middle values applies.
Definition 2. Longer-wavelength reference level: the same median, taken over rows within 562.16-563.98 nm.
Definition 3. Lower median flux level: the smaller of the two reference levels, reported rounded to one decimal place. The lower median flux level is 17.0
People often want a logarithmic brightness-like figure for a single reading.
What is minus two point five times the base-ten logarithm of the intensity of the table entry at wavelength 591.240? -3.01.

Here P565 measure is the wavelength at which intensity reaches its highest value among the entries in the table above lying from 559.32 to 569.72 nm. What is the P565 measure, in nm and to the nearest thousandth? 564.629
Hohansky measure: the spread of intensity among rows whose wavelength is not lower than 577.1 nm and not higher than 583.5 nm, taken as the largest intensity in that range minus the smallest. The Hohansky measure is 2.2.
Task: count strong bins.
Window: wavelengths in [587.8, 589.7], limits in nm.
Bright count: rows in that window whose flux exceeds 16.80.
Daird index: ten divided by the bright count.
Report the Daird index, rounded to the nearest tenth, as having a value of 10.0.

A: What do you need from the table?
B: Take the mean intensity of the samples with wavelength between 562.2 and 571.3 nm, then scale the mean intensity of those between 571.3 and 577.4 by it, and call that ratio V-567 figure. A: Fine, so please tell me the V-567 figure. 0.983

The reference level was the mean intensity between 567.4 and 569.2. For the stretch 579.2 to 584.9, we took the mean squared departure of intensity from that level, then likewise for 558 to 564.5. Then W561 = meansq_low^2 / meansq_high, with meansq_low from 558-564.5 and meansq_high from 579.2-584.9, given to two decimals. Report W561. 0.19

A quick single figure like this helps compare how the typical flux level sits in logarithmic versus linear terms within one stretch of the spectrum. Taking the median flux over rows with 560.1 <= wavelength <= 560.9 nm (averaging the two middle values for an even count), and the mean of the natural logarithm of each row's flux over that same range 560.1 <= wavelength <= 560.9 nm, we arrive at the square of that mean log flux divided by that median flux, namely 0.478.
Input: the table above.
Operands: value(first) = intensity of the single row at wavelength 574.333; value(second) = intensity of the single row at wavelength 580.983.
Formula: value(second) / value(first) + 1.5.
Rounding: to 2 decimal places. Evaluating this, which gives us 2.49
